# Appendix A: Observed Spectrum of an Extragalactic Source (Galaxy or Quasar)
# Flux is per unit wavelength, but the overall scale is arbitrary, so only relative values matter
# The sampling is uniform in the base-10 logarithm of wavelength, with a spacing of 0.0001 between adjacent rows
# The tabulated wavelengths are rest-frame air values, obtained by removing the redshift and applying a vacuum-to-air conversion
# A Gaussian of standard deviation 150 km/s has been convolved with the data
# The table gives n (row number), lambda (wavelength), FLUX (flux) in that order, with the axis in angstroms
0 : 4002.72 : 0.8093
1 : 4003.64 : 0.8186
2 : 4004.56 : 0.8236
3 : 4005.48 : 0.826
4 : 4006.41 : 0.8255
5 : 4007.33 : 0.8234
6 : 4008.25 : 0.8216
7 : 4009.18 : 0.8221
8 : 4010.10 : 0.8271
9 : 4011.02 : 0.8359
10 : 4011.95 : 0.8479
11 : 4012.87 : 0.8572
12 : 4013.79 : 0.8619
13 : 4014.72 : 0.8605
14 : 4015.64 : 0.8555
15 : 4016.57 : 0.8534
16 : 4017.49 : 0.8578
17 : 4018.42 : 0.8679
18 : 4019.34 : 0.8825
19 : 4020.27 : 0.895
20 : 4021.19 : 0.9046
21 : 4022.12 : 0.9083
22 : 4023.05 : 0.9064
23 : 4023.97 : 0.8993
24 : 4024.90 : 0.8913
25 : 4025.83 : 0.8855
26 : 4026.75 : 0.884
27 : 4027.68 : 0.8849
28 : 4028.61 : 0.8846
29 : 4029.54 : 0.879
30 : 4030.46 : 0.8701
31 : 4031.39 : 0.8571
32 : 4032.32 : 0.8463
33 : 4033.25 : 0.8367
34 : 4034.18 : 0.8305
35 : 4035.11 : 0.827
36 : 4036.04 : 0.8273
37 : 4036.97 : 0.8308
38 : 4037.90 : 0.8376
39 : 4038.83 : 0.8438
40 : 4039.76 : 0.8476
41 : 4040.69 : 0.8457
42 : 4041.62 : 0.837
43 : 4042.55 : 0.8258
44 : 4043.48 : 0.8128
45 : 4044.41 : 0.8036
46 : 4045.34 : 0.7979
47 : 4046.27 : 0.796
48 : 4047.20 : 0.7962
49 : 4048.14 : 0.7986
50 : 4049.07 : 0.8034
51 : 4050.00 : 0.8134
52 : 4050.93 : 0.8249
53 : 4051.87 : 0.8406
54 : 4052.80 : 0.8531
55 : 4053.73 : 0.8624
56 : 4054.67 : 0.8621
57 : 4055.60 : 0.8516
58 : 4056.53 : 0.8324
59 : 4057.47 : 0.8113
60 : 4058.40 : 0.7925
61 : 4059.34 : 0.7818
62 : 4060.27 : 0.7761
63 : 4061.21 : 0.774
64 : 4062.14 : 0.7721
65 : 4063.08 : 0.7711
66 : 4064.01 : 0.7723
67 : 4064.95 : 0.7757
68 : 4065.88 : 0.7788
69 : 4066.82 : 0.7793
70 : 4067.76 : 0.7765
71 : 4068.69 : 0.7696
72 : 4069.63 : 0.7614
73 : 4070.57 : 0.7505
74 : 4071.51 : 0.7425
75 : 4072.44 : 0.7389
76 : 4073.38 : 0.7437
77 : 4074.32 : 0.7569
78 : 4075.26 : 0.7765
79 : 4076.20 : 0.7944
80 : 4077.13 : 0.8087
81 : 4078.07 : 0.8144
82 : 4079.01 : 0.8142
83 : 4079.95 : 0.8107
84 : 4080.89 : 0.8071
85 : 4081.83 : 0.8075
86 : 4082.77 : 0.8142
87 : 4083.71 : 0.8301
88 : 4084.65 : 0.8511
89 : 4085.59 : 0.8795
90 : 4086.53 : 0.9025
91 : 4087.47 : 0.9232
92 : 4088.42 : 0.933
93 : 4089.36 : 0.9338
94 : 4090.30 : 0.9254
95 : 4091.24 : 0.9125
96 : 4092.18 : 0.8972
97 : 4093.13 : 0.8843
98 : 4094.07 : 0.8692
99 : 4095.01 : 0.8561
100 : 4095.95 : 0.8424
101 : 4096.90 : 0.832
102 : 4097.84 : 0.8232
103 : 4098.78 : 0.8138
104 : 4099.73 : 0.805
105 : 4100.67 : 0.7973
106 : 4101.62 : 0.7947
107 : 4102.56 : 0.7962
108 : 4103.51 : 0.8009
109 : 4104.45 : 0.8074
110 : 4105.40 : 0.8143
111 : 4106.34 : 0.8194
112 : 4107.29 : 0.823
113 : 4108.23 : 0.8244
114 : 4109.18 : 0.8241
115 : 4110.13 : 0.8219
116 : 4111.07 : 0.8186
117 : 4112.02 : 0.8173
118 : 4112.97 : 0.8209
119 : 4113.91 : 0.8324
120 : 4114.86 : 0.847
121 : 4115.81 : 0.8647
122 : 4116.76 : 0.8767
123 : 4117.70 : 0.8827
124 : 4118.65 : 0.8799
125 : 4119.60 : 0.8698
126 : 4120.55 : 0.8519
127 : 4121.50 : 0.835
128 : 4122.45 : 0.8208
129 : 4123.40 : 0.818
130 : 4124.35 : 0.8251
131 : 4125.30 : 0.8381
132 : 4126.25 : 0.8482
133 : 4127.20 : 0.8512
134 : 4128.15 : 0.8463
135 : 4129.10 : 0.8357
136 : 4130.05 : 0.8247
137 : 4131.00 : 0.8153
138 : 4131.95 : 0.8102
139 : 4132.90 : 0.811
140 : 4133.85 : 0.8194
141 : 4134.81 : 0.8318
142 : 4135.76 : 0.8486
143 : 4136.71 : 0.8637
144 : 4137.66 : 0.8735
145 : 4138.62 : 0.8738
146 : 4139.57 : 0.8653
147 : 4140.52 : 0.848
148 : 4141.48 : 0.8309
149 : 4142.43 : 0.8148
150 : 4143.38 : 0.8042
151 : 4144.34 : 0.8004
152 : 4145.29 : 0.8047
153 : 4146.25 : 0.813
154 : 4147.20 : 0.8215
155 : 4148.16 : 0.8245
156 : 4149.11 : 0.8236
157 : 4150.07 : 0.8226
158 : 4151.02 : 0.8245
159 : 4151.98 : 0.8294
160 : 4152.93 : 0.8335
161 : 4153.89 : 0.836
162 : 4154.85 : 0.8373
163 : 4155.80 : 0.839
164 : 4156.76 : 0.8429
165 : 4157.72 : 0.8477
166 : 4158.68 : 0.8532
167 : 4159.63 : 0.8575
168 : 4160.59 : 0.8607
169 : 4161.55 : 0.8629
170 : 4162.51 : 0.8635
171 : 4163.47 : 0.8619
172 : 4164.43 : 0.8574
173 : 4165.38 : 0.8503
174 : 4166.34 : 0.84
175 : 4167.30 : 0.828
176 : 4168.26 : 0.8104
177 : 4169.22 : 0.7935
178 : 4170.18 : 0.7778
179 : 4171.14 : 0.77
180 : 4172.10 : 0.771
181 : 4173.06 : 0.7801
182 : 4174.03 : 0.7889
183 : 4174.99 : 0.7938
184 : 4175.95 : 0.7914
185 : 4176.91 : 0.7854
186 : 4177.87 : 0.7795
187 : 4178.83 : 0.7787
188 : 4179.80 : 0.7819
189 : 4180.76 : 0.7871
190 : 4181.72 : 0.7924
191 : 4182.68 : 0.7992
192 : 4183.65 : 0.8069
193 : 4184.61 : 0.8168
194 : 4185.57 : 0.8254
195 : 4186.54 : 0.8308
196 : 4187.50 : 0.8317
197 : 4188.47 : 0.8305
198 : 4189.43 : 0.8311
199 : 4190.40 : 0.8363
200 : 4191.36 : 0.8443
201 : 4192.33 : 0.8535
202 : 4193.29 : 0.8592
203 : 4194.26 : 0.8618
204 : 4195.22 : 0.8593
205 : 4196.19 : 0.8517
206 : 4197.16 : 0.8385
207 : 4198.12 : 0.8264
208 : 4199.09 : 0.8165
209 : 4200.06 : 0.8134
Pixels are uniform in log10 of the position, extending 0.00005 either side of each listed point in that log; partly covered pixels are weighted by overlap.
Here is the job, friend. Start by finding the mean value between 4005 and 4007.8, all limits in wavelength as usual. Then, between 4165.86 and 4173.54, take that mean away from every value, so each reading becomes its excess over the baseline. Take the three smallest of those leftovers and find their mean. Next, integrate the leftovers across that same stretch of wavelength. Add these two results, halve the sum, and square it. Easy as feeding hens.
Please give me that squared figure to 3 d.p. 0.018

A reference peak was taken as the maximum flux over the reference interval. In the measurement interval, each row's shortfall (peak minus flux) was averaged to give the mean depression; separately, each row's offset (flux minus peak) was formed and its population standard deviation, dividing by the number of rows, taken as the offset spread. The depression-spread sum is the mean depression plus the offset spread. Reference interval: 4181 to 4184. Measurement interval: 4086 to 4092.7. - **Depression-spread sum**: -0.10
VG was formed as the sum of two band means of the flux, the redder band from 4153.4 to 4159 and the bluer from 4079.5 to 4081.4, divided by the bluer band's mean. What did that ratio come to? 2.04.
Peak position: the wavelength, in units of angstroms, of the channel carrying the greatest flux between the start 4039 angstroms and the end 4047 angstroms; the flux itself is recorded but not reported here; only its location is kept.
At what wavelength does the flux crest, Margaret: 4039.76 angstroms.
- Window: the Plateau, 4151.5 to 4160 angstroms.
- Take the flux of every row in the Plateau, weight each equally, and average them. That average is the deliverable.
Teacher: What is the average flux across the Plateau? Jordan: 0.842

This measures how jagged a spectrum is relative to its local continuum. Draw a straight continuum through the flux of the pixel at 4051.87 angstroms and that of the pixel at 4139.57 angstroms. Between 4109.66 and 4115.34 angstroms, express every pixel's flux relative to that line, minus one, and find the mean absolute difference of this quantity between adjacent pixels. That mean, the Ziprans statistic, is 0.0079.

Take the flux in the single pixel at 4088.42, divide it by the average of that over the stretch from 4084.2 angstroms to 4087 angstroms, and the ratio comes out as 1.06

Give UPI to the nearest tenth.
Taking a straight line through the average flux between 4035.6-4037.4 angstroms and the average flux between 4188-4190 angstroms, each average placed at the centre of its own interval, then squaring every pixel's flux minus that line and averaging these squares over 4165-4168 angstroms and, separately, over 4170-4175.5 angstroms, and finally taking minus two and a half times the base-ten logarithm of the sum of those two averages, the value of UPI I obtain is 6.4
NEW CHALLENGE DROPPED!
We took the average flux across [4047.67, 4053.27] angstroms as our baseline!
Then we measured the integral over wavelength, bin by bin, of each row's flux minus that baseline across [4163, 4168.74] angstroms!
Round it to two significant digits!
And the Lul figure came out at 0.11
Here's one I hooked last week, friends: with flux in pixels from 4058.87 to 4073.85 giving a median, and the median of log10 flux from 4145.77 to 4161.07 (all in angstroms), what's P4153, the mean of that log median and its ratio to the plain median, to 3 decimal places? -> -0.090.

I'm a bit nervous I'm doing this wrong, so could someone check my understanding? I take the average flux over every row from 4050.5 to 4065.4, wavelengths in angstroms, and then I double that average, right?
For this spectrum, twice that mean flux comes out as 1.62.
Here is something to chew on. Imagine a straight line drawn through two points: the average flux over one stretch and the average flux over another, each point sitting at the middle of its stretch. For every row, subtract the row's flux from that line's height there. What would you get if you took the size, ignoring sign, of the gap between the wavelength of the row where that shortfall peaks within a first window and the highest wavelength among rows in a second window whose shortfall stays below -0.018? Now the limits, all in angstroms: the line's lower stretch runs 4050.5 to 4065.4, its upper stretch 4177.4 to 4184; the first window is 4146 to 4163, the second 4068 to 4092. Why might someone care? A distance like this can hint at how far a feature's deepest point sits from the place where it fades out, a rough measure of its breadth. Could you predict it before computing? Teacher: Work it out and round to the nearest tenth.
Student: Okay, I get 55.0 angstroms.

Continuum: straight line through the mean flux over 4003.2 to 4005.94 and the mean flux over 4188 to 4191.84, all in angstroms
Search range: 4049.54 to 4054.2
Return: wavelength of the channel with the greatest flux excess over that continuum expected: 4053.73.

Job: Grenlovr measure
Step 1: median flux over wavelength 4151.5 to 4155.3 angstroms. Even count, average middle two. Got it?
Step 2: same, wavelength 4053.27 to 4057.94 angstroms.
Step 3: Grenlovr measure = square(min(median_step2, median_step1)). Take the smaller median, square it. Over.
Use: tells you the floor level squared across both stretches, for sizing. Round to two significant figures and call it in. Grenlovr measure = 0.70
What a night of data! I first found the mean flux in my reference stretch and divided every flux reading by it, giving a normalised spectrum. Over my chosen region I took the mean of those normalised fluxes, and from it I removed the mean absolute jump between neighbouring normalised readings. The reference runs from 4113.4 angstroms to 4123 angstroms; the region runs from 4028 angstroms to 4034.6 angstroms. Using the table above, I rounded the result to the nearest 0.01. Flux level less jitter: 0.99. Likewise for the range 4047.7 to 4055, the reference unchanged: 0.96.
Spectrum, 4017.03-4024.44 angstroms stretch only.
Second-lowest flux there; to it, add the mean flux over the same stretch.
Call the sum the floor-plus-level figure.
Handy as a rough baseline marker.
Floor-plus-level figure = 1.76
